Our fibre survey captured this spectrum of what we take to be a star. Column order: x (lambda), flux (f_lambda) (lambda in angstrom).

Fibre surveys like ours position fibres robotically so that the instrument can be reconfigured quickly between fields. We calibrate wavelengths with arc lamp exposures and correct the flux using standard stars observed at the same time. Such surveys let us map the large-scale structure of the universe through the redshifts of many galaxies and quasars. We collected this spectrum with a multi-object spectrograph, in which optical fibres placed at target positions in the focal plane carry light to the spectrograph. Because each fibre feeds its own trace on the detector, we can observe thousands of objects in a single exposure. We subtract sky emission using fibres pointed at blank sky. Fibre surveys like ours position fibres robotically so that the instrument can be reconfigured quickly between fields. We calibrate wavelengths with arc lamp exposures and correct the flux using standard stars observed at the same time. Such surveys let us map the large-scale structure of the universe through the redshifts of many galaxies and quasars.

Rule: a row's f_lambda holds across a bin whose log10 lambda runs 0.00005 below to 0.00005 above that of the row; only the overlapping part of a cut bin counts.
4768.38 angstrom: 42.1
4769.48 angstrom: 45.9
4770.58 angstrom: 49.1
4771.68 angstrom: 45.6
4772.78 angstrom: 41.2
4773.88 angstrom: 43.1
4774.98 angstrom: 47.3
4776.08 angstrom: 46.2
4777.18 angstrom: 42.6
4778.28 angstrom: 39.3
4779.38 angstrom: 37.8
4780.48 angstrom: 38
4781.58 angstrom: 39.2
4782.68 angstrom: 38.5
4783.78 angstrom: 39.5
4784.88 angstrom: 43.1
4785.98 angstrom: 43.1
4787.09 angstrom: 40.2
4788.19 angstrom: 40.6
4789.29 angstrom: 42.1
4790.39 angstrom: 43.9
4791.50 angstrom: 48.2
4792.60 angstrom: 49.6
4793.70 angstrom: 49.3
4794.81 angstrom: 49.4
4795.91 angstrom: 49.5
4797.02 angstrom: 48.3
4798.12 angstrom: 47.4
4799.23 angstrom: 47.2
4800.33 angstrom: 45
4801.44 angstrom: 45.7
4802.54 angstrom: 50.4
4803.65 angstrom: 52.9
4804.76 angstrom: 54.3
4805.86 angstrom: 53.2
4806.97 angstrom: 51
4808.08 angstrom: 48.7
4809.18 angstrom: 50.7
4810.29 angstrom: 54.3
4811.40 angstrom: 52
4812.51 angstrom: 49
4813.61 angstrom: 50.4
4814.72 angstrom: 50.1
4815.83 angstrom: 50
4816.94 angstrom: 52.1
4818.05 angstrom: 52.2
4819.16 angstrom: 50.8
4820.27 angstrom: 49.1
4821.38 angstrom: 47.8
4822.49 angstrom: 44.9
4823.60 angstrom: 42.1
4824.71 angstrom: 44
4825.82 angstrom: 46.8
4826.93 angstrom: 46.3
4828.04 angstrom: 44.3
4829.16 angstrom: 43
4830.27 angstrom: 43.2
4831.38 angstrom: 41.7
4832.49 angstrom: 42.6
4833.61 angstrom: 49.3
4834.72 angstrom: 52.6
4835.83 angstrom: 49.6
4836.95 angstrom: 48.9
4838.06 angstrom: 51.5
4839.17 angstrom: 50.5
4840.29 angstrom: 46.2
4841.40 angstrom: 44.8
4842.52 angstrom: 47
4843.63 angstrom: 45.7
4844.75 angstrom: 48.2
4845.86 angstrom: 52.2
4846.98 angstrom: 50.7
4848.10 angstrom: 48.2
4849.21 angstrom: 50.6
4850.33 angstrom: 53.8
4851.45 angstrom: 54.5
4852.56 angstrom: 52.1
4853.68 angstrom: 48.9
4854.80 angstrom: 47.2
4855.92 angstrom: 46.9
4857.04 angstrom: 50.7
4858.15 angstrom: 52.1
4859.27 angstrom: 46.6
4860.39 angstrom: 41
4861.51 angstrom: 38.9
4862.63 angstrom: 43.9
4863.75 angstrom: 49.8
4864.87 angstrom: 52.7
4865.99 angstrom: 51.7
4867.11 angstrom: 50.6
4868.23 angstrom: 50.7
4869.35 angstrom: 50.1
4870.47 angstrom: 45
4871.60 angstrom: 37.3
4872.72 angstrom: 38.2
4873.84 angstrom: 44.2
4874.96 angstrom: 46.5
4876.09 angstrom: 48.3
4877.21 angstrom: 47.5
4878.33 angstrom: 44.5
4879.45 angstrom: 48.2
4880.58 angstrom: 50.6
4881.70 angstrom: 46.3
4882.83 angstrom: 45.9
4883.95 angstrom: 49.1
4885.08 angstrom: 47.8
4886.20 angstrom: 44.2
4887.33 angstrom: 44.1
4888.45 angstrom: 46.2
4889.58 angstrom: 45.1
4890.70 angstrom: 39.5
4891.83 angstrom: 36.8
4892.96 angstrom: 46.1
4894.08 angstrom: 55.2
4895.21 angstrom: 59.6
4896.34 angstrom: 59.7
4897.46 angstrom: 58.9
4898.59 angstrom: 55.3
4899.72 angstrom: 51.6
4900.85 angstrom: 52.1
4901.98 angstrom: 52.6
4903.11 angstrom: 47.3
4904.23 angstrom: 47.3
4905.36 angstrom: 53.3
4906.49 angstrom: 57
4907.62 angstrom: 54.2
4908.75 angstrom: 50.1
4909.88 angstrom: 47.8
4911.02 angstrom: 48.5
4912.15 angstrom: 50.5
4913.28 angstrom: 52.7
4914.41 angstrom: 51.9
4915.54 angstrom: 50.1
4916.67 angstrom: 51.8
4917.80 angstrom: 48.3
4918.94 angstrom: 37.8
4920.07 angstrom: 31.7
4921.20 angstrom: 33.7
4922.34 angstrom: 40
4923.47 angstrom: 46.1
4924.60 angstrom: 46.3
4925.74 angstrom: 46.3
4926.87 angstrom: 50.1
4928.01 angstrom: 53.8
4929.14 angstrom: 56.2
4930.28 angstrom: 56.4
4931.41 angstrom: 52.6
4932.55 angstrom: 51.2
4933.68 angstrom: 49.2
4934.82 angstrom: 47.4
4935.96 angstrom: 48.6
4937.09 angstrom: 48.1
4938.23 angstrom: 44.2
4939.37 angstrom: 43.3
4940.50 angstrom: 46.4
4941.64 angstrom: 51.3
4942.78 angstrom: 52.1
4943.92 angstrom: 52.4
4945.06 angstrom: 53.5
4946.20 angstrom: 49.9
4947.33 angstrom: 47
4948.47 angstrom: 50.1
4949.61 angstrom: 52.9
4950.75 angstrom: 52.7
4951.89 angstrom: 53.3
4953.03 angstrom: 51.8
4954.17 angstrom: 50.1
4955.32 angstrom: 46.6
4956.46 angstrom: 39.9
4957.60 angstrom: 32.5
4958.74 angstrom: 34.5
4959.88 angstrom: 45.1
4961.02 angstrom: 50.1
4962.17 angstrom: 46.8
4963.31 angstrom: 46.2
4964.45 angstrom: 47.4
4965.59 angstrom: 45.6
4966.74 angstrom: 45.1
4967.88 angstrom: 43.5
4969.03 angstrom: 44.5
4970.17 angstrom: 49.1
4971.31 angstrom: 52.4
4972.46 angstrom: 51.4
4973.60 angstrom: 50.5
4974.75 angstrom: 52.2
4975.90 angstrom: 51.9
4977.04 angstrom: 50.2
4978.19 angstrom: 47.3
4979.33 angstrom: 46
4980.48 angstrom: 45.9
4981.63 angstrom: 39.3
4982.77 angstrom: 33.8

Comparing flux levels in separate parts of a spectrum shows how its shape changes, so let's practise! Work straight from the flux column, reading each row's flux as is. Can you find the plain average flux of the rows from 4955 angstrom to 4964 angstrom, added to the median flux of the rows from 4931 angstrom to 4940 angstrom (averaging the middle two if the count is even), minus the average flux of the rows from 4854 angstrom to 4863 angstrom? 45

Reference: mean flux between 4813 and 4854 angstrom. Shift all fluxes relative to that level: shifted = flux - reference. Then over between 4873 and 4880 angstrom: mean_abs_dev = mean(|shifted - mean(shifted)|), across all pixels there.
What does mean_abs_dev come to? 1.5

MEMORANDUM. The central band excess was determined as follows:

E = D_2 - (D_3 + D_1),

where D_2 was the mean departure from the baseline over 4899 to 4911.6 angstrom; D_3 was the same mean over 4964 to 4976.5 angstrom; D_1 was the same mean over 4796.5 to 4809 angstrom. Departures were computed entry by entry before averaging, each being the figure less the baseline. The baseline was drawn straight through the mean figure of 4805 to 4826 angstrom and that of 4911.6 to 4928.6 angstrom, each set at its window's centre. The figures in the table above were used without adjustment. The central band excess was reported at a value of 1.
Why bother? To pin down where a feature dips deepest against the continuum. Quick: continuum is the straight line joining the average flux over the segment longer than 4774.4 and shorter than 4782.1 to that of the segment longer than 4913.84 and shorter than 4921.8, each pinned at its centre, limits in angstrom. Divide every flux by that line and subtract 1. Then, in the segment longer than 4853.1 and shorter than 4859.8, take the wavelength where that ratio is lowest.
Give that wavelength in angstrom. 4859.27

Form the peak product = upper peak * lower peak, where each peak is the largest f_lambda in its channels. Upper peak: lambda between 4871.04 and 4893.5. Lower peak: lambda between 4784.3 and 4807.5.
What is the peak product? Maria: 2748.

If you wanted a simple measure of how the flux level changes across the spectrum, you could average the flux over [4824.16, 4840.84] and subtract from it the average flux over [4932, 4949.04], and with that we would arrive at -2.3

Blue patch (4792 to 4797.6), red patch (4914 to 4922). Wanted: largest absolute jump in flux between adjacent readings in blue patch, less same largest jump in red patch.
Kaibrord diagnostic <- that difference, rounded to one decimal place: -9.3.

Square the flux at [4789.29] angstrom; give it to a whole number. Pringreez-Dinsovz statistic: 1772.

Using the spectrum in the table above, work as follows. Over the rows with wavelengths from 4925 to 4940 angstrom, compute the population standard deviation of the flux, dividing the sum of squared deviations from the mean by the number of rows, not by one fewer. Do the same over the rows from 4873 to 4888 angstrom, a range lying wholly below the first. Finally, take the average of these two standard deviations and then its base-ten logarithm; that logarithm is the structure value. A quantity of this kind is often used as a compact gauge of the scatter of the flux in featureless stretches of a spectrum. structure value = 0.477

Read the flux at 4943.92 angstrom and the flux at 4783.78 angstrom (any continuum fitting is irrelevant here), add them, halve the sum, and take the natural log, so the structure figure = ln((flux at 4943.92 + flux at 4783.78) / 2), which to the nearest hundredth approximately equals 3.83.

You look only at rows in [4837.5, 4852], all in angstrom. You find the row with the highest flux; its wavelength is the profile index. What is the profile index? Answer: 4851.45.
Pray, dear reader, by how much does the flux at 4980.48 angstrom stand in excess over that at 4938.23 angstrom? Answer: 1.7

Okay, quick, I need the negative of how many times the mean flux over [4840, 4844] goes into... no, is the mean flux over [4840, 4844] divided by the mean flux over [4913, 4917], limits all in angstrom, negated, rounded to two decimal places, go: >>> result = -0.89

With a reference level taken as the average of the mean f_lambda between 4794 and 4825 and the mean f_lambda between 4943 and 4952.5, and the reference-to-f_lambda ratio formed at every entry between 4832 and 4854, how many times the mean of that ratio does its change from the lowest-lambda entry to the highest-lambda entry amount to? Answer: -0.15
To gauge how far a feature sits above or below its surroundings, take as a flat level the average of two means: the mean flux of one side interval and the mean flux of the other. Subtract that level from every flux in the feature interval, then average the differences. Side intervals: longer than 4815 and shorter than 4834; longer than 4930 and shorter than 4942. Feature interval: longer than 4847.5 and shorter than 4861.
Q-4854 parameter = 1.7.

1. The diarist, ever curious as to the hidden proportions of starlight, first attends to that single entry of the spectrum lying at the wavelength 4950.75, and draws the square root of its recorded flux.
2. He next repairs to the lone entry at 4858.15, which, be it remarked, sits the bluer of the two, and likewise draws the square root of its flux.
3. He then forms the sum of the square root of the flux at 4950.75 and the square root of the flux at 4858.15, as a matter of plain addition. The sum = 14.5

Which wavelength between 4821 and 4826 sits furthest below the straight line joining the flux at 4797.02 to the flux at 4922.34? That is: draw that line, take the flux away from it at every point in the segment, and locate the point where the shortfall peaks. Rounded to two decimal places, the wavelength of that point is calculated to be 4823.60 angstrom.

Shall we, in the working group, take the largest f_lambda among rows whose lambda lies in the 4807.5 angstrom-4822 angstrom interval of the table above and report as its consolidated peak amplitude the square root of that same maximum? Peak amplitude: 7.37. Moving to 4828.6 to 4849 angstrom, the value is 7.25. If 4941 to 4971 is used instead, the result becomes 7.31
